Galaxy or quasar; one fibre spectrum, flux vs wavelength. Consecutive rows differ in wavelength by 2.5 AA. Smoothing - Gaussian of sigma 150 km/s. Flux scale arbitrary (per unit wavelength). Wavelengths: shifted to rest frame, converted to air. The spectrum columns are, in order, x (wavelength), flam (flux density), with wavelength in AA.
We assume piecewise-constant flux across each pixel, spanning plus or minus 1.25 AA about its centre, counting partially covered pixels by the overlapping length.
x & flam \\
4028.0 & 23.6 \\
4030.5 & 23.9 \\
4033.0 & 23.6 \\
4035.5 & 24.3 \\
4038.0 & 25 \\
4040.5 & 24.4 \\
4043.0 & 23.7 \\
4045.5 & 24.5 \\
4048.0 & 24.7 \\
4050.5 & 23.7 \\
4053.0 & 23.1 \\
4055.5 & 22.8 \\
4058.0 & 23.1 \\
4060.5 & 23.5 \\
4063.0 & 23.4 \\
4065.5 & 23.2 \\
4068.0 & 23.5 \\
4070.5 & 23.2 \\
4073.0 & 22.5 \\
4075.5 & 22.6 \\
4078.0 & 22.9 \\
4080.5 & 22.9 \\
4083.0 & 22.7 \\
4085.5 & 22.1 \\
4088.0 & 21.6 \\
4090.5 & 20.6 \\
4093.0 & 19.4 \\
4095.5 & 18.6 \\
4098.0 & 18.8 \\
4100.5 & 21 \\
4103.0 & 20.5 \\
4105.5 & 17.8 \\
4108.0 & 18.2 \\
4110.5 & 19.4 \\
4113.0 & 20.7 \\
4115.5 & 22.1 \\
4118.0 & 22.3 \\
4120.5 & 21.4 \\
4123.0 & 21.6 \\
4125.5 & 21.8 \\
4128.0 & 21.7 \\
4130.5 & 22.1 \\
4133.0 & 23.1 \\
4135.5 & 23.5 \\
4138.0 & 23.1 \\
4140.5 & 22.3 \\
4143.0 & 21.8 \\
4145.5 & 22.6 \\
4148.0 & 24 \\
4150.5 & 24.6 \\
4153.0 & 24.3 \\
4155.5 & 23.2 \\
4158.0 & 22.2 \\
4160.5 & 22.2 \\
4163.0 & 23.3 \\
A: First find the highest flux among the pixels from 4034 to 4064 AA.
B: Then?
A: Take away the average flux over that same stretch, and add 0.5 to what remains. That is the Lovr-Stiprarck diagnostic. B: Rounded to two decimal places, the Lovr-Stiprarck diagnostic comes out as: 1.65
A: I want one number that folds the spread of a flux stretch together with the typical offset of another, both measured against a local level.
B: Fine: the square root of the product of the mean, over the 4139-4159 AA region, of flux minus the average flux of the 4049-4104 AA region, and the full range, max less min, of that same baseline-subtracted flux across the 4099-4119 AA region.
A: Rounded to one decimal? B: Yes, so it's 2.2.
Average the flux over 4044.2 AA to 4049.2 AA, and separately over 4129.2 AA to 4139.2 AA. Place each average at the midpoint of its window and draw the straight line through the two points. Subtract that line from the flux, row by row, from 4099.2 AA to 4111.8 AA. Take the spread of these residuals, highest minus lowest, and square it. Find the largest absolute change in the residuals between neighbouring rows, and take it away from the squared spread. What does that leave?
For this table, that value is 7.0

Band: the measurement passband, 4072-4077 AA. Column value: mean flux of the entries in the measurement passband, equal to 22.6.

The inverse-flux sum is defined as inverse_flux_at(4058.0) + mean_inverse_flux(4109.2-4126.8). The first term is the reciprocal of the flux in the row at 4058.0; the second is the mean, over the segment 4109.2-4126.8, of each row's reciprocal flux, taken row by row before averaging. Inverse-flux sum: 0.090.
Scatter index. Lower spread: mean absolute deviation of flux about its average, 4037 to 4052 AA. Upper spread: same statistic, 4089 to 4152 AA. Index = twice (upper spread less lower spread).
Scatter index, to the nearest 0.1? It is 2.1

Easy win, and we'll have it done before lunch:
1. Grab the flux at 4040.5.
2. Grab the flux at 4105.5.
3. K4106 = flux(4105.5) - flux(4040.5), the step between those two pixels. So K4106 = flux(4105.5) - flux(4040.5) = -6.6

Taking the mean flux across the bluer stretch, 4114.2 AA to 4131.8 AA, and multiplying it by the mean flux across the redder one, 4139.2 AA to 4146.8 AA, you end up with 486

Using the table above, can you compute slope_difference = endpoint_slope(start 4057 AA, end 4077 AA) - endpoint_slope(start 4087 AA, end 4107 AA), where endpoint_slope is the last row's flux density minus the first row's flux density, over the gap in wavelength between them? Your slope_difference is 0.19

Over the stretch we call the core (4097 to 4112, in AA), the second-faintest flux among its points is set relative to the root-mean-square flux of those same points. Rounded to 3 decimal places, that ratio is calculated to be 0.942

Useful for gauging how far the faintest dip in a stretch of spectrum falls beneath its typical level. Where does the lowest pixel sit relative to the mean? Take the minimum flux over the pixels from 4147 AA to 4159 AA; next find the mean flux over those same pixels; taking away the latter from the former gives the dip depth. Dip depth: -1.5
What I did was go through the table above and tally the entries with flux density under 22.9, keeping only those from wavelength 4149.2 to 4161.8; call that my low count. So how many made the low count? 2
